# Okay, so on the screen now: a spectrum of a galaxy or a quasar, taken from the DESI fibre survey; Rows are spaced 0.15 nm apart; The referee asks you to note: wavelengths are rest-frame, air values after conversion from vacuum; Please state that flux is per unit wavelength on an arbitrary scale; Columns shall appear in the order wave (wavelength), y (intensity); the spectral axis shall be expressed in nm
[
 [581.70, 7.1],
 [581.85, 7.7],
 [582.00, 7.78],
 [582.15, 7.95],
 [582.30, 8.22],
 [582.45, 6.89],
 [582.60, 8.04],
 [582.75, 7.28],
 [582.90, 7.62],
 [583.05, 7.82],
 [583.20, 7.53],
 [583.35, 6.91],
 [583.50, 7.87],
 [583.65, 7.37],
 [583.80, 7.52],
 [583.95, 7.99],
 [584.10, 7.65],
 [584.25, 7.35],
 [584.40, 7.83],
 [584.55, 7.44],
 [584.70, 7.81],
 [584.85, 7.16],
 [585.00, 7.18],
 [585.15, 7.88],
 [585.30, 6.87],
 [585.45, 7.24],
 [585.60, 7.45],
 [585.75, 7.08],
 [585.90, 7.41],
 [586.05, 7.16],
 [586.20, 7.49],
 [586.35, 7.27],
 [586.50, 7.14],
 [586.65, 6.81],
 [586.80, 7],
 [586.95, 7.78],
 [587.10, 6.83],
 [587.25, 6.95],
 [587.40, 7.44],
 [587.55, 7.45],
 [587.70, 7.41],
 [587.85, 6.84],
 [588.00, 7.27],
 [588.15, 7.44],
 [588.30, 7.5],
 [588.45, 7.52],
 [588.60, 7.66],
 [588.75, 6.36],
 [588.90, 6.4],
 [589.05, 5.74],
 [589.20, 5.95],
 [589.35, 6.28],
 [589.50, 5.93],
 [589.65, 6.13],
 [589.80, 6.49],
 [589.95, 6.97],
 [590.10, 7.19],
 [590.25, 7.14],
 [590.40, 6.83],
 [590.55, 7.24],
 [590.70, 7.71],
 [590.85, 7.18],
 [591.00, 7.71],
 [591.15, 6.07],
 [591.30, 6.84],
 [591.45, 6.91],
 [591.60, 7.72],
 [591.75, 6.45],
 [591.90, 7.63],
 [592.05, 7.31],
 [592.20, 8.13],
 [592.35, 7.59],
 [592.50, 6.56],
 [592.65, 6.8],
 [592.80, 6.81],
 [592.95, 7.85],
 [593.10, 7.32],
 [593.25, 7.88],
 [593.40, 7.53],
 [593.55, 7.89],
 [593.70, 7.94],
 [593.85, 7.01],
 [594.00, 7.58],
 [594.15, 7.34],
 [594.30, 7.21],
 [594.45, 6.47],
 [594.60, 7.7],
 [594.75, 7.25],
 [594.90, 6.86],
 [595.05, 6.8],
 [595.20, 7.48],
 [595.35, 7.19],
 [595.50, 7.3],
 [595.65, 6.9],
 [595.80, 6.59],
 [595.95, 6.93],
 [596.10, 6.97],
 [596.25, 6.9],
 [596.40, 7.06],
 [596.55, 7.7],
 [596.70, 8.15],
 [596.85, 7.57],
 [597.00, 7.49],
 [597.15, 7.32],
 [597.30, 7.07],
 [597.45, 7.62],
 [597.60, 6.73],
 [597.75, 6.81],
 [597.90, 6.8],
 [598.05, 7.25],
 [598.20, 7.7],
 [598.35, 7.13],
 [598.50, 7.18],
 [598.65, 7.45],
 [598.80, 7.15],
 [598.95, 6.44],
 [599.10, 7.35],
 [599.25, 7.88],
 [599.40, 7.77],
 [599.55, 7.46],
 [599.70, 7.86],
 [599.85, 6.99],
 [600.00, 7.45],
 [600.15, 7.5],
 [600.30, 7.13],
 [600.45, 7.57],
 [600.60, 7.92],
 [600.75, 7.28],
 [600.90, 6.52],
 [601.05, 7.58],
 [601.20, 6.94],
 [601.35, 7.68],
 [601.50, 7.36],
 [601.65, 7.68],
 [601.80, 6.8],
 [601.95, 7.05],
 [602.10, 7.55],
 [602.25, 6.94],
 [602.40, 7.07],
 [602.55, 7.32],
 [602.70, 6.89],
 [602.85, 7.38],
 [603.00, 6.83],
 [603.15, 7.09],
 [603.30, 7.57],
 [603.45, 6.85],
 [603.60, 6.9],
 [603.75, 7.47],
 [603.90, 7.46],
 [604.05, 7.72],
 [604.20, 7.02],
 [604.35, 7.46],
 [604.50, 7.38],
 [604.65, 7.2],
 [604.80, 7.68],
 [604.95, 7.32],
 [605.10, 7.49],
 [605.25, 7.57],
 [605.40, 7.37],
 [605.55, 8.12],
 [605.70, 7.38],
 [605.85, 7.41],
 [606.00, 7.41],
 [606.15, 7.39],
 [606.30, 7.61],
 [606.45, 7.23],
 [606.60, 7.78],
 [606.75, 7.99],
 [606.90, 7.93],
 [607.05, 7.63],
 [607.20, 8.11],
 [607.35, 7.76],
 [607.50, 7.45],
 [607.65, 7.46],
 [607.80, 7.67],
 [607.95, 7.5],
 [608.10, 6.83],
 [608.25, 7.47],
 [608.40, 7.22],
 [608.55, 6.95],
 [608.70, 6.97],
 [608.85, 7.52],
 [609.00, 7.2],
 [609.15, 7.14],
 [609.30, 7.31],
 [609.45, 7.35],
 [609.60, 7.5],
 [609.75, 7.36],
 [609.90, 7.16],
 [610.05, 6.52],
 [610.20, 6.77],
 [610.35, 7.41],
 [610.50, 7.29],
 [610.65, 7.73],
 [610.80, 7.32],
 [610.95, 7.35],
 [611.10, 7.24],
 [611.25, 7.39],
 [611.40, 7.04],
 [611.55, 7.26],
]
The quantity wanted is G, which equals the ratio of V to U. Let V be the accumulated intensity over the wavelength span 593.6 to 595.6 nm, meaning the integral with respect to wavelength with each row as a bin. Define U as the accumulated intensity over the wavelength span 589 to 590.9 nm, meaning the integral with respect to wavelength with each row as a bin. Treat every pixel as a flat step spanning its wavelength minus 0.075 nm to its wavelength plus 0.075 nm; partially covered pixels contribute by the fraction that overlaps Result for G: 1.14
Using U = 12.7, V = 14.5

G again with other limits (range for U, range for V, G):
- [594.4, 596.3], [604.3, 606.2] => 1.06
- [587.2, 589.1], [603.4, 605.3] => 1.04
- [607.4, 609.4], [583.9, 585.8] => 0.97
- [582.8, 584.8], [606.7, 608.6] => 0.94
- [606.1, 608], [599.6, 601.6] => 1.01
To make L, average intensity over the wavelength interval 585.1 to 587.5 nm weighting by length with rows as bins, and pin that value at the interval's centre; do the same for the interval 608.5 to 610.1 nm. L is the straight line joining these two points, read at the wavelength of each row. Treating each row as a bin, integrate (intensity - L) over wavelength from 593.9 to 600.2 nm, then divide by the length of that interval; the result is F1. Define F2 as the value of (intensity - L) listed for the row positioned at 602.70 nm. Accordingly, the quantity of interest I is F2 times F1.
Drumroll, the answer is -0.01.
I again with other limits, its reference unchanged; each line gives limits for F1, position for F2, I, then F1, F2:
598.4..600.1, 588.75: -0.13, 0.15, -0.9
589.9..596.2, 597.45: -0.01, -0.01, 0.4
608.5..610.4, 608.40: 0.00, -0.03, 0.0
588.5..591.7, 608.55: 0.11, -0.44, -0.2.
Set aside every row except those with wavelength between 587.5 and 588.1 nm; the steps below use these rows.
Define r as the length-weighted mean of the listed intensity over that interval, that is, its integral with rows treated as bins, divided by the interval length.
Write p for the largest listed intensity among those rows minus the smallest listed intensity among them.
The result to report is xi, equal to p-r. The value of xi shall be -6.6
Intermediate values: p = 0.6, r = 7.2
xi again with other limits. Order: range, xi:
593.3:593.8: -7.3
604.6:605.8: -6.6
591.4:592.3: -5.7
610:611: -6.0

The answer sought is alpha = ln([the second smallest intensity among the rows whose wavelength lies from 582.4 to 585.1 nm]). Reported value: 1.93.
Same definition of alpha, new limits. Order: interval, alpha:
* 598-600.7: 1.94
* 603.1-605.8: 1.93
